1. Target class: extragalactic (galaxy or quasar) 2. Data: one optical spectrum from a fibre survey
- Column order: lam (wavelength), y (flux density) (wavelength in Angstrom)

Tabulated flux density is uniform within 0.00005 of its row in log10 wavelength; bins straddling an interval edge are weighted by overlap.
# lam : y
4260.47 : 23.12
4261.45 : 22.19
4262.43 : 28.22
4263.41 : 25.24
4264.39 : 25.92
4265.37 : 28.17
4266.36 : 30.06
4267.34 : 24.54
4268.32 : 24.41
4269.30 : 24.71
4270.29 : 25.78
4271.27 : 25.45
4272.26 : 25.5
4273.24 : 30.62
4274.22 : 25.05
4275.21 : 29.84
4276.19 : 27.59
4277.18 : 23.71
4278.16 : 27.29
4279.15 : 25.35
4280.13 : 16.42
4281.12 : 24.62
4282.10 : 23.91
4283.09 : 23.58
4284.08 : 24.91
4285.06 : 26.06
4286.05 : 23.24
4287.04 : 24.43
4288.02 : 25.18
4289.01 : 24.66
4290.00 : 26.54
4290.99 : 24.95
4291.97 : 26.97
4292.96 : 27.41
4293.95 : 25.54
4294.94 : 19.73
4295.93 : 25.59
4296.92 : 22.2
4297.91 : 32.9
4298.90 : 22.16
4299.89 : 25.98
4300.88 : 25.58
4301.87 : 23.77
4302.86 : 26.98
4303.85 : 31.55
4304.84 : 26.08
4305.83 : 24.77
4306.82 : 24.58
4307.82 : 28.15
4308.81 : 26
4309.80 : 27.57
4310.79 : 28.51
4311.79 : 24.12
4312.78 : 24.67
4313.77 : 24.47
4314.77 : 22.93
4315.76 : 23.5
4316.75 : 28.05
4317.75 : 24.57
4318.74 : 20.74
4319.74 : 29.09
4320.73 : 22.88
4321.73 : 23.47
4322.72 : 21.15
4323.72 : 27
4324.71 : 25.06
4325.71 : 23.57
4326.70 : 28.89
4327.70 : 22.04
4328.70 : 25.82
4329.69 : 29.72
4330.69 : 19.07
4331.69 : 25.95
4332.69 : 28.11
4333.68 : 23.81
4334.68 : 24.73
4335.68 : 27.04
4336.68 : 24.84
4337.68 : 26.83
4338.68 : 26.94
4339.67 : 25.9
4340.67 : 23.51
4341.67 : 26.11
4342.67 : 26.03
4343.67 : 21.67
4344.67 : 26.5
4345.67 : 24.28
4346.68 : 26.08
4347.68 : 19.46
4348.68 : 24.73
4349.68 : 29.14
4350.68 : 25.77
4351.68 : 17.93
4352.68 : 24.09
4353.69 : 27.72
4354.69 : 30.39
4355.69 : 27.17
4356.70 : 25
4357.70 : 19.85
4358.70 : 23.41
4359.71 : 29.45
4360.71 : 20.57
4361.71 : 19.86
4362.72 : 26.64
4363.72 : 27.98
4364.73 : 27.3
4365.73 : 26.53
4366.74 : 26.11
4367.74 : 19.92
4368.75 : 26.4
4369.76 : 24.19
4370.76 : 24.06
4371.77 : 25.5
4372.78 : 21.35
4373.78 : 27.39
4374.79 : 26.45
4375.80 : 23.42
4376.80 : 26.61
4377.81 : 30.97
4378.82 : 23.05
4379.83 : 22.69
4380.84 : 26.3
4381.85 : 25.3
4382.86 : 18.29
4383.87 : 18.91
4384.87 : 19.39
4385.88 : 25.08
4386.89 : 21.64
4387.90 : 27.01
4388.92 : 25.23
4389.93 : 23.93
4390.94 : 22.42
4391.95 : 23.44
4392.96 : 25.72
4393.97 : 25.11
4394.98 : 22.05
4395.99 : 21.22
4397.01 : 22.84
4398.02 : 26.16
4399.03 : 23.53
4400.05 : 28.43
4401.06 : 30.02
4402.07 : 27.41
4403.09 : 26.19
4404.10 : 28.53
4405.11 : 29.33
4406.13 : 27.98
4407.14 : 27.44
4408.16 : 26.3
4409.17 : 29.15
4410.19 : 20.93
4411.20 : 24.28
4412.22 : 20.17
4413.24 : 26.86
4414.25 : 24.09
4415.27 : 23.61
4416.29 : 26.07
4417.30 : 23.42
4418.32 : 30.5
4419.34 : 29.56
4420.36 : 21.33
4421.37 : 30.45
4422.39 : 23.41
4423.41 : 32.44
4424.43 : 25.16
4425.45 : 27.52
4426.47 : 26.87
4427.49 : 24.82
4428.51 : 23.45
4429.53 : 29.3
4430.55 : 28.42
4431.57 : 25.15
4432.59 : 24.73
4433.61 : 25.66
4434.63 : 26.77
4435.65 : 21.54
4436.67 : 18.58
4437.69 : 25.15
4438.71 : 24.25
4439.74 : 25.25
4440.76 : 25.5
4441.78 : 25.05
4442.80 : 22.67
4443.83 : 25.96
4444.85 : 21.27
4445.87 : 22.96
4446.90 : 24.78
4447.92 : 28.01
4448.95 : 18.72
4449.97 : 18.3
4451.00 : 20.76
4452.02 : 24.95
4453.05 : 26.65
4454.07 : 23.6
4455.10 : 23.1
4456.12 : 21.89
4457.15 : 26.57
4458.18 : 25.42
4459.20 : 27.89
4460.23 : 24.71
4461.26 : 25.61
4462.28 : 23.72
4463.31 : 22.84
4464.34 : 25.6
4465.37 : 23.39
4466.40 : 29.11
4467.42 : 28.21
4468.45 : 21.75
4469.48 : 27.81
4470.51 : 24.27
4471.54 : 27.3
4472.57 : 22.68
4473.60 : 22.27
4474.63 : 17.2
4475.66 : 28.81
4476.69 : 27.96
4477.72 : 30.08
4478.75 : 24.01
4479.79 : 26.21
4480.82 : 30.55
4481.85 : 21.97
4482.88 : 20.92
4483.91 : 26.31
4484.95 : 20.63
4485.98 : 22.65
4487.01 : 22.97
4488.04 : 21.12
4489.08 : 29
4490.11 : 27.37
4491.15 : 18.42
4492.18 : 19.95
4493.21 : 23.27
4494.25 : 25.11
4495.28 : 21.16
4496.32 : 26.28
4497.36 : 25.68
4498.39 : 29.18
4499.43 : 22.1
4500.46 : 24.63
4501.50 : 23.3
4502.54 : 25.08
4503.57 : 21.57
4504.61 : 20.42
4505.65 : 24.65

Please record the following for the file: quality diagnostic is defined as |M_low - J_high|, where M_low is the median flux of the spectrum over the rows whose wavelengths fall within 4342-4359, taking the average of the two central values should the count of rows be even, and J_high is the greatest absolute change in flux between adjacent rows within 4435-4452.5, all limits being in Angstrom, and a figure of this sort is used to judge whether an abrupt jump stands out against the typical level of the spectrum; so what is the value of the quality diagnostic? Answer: 15.7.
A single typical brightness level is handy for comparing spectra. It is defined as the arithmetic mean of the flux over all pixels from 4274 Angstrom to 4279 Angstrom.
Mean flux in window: 26.7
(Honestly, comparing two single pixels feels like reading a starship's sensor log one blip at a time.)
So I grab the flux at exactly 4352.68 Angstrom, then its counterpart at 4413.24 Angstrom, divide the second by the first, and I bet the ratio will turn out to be 1.11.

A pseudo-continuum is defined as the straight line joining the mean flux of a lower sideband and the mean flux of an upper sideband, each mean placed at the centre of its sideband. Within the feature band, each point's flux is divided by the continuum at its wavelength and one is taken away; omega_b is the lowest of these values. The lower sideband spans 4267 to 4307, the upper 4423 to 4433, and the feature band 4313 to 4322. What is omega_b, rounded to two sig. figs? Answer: -0.19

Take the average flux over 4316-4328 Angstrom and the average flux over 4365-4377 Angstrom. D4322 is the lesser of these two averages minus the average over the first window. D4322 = 0.0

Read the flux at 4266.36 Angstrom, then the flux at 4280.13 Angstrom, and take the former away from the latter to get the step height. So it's -14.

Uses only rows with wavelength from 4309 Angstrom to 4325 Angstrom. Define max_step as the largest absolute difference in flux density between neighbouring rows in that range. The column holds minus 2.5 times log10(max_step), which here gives -2.30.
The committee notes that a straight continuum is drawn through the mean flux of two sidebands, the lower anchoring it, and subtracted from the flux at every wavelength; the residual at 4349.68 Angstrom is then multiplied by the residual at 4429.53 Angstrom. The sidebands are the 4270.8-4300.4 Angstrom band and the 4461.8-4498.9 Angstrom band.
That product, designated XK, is 18.6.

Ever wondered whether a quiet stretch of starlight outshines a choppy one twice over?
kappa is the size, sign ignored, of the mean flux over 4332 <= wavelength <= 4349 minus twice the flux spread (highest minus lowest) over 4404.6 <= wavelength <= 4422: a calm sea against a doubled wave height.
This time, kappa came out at 4.4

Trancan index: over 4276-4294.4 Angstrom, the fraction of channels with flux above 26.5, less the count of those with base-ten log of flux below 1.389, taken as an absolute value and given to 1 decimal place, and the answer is 5.7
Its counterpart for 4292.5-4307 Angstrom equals 3.7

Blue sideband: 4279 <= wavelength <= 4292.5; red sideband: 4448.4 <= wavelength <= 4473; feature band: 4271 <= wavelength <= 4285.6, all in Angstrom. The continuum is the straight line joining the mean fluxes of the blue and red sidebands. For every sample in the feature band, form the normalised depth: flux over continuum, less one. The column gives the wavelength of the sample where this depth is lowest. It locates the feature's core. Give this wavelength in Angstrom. 4280.13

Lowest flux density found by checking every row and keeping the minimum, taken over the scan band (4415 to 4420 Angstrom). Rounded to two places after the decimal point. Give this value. 23.42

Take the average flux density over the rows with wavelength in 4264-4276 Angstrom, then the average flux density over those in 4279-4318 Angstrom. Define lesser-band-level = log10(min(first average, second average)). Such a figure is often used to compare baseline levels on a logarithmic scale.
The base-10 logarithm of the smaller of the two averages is 1.40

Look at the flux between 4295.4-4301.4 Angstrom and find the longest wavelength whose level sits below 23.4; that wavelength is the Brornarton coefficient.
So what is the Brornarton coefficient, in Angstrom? 4298.90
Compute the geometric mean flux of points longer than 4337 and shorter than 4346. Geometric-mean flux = 25.2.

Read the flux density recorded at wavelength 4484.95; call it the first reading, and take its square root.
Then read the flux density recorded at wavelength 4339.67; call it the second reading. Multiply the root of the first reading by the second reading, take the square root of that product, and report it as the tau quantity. 10.8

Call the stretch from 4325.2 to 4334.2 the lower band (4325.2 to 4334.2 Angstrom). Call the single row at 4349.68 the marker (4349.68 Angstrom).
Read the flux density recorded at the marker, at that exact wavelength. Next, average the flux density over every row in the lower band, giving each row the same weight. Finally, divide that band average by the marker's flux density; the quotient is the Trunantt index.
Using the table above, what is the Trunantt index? 0.87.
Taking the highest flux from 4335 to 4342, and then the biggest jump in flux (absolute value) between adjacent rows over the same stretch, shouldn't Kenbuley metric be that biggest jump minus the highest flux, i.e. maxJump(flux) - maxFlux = -24.4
